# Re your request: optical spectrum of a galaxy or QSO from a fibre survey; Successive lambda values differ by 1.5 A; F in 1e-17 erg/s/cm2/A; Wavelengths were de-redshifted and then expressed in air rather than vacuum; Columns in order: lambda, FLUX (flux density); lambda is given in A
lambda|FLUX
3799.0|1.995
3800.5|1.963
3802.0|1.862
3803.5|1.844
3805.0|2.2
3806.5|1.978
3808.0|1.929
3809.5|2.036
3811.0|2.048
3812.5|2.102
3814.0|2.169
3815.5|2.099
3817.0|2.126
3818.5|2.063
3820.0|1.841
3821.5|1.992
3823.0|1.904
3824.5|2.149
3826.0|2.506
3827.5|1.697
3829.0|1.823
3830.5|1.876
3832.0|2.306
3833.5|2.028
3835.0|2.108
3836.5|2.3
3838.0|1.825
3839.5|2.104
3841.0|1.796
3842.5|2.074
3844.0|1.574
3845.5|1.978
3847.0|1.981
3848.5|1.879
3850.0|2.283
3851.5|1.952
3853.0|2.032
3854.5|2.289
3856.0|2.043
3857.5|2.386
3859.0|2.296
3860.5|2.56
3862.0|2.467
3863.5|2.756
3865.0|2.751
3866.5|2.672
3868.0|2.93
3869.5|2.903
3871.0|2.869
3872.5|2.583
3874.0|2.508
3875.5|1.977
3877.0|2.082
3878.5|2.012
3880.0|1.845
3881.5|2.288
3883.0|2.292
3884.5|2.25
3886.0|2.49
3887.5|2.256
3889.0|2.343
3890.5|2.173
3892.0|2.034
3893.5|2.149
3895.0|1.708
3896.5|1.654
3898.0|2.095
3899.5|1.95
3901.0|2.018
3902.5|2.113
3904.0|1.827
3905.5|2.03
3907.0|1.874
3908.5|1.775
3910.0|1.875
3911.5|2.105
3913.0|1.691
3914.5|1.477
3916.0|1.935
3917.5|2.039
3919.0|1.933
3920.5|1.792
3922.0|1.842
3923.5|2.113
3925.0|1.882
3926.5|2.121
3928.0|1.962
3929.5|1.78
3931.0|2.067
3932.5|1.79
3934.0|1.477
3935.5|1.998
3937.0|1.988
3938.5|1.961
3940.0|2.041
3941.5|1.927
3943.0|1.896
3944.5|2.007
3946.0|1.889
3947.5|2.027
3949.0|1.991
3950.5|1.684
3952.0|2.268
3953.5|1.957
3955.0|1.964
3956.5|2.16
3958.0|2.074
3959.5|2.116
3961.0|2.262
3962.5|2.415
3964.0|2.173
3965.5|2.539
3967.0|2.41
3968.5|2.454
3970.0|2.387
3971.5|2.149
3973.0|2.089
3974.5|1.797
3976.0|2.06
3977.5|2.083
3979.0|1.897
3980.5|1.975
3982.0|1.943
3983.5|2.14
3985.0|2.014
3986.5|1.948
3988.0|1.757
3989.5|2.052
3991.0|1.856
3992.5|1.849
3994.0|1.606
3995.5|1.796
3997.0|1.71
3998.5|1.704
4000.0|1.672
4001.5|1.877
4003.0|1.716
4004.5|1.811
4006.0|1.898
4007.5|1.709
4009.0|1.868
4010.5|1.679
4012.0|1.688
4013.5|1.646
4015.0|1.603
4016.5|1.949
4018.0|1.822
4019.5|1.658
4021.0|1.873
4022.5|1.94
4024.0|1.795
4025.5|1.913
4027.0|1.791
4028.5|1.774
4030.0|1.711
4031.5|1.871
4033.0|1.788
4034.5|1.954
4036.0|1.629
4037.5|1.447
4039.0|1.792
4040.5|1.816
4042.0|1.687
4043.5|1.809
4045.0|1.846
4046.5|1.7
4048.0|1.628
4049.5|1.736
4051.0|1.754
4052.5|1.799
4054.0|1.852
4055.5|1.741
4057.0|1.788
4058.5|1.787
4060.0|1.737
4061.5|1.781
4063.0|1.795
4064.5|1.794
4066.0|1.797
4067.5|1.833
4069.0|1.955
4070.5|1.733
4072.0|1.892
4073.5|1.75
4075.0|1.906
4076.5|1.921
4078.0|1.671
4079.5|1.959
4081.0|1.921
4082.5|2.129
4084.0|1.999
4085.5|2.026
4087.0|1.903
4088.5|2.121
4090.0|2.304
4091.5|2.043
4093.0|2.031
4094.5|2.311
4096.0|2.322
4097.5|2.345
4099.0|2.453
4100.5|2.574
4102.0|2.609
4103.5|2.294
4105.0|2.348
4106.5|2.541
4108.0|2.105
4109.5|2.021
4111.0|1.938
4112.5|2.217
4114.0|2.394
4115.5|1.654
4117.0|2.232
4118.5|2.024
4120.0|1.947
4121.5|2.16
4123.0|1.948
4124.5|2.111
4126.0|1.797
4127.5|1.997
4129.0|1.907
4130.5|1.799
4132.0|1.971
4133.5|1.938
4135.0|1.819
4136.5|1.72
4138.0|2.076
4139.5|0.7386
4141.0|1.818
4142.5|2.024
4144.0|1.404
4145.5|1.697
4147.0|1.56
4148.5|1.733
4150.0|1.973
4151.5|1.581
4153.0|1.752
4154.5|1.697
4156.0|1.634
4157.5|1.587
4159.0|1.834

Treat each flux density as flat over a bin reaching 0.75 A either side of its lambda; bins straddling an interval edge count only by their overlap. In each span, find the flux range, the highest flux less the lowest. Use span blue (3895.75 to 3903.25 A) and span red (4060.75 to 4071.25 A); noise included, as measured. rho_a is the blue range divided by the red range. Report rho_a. 2.07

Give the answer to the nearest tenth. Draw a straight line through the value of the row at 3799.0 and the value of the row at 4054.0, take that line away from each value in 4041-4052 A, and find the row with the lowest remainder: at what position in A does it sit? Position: 4048.0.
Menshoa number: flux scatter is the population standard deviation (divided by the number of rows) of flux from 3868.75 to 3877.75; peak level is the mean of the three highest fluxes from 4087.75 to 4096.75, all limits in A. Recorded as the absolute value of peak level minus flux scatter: 2.0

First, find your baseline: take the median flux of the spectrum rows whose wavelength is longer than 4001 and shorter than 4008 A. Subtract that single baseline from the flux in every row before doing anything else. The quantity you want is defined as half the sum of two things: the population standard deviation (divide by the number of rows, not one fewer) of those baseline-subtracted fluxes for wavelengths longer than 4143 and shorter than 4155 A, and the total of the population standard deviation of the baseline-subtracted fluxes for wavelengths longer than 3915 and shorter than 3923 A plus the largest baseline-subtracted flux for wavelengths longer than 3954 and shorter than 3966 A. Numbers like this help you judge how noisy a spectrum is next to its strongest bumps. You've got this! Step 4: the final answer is 0.48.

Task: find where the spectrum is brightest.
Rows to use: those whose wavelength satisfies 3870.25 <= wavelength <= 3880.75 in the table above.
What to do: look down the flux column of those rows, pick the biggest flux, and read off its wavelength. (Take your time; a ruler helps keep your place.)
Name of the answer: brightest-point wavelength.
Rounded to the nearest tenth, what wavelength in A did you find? 3871.0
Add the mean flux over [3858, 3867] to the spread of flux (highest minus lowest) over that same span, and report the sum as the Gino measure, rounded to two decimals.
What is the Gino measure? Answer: 3.04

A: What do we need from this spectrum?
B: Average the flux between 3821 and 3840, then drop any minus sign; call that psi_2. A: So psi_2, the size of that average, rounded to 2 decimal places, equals 2.05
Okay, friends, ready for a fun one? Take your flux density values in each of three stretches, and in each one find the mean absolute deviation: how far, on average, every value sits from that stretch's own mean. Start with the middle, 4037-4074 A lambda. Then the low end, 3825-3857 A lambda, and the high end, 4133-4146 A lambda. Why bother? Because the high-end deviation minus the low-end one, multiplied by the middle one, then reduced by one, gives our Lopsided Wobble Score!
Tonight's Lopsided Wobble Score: -0.99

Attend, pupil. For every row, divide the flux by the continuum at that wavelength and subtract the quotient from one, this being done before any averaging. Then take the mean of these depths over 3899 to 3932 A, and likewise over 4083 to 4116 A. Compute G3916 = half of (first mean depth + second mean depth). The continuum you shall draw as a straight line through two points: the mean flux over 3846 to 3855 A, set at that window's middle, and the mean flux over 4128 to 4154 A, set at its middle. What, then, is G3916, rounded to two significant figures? -0.10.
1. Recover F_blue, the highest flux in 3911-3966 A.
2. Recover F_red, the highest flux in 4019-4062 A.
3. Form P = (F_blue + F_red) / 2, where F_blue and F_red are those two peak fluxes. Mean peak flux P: 2.25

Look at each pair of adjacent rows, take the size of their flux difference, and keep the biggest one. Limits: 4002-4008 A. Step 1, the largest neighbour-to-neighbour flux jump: 0.19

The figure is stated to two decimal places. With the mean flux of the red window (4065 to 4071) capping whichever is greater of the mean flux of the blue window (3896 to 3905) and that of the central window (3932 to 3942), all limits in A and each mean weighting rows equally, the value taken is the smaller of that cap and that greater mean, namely 1.83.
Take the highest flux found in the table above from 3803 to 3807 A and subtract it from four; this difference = 1.80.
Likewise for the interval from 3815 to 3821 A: 1.87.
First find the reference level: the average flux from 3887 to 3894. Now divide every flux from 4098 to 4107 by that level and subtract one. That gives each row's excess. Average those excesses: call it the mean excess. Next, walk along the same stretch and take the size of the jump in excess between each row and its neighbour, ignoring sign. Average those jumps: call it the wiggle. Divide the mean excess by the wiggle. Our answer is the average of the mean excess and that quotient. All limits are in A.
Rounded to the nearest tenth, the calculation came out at 1.0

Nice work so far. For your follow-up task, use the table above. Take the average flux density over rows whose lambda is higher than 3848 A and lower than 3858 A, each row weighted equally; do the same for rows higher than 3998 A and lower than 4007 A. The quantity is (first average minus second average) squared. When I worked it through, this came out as 0.118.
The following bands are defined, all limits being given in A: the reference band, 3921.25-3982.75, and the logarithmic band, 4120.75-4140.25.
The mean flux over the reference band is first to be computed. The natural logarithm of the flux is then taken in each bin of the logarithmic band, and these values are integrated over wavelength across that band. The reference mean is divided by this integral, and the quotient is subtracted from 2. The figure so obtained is 1.82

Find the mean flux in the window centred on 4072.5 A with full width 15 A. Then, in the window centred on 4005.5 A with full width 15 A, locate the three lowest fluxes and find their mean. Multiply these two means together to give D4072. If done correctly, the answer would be 3.09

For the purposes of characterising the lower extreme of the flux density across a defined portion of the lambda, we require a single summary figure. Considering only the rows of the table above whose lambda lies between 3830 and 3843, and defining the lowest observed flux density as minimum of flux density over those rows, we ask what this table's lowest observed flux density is 1.796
